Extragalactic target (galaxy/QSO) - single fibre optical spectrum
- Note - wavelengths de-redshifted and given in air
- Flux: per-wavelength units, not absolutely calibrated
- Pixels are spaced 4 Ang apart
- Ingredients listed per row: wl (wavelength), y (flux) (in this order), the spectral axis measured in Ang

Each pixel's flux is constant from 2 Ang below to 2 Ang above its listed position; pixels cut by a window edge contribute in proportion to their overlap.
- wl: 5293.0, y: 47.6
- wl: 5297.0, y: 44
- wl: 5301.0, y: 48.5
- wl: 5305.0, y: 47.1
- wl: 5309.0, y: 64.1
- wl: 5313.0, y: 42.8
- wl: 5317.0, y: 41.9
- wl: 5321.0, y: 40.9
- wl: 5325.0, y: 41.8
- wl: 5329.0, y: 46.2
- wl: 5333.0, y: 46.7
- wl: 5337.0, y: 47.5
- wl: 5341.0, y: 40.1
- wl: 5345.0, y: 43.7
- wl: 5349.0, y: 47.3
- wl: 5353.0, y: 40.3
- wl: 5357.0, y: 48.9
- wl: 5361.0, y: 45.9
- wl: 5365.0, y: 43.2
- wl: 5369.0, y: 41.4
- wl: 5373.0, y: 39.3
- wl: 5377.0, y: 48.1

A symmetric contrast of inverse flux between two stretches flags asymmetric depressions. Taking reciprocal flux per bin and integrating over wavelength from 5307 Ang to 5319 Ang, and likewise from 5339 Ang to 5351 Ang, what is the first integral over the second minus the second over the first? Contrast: -0.19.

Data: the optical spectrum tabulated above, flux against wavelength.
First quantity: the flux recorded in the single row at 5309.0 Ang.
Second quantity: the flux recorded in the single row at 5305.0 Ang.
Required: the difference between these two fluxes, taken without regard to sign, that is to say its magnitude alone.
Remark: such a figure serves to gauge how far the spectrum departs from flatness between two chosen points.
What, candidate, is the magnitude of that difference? 17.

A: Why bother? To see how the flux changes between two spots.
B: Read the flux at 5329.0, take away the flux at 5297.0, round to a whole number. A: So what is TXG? 2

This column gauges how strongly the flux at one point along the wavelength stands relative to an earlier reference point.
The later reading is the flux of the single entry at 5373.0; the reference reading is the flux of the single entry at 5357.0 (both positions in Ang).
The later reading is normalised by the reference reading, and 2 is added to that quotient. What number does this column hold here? 2.80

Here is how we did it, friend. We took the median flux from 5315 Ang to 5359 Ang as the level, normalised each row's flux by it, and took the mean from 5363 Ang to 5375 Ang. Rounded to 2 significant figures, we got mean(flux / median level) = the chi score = 0.95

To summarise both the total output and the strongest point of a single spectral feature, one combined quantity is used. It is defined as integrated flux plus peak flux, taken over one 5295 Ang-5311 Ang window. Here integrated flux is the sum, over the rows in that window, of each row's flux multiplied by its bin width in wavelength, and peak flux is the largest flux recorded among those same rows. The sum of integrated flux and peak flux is 879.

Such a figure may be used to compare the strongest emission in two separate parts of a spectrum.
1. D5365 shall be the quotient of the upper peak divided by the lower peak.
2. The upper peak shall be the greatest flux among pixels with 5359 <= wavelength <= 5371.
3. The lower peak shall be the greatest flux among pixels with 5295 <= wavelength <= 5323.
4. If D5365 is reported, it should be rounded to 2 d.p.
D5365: 0.72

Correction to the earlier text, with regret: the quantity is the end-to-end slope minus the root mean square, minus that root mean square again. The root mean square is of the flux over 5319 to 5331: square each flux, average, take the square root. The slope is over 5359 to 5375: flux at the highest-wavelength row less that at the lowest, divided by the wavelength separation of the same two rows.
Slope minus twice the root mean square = -86.6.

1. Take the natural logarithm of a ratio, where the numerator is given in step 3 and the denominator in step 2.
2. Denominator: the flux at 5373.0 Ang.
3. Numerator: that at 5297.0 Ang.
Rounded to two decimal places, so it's 0.11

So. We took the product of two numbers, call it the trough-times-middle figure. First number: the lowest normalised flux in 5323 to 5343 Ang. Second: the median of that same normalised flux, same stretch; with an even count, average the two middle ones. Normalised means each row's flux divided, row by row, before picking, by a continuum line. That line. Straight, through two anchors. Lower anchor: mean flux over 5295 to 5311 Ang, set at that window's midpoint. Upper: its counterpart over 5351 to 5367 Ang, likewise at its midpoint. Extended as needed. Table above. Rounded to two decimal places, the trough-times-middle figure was 0.83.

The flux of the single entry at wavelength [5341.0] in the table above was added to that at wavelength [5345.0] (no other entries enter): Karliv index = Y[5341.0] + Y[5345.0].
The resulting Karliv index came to 83.8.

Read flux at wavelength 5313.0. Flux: 42.8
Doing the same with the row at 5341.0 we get 40.1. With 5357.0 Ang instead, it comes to 48.9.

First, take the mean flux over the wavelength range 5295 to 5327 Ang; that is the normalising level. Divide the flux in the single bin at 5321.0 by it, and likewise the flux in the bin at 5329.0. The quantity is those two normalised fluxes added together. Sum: 1.88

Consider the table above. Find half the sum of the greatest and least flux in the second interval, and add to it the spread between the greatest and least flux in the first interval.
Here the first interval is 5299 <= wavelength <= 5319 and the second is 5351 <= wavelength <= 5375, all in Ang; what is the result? 66.3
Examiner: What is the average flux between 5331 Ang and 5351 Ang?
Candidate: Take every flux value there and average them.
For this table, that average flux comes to 45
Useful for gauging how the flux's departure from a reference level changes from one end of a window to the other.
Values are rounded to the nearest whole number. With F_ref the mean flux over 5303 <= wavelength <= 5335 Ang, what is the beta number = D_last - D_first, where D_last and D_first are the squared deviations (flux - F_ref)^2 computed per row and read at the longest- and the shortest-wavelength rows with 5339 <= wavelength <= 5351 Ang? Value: -39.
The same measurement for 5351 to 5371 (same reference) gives -12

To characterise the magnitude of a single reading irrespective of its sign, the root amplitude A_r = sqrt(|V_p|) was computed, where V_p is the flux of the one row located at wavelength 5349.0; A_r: 6.88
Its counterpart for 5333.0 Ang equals 6.83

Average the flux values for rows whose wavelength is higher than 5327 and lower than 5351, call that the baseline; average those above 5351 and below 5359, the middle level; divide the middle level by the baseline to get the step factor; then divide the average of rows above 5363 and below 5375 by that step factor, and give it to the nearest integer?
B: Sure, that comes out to 42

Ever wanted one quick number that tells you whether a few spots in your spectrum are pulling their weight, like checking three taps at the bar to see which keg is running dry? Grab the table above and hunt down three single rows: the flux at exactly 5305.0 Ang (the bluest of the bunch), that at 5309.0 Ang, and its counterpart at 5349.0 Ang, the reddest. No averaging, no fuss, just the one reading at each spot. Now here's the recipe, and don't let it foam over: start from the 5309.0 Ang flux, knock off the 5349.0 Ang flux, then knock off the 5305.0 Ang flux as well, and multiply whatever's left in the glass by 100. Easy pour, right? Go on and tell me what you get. -3030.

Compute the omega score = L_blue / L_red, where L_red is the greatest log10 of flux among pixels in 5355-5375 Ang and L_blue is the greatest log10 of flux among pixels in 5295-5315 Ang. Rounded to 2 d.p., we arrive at 1.07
